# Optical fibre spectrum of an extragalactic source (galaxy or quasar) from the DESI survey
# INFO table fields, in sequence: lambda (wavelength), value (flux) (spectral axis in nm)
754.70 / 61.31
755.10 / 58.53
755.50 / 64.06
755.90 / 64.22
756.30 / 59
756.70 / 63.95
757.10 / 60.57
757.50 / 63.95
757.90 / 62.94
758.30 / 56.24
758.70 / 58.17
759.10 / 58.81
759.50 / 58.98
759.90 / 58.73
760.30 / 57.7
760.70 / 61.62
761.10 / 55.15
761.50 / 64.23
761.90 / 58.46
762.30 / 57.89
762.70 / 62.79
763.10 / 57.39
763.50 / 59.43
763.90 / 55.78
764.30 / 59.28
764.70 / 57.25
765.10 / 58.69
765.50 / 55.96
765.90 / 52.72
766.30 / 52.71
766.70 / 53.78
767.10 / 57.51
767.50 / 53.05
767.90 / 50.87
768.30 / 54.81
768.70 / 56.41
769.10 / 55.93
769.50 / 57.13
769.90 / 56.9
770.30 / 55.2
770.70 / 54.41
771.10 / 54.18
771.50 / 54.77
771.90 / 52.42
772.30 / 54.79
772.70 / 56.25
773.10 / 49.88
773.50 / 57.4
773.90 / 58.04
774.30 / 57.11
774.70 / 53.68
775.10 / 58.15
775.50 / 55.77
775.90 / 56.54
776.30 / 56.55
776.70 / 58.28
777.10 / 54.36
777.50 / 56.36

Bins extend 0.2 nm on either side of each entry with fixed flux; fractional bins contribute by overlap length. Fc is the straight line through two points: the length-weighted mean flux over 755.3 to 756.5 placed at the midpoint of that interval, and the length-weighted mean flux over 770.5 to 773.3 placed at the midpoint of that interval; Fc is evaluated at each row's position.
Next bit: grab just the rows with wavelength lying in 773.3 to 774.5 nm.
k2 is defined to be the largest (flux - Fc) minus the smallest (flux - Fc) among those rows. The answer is 0.9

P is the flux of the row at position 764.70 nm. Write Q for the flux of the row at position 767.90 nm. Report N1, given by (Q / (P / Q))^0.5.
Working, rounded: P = 57.25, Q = 50.87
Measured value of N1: 6.72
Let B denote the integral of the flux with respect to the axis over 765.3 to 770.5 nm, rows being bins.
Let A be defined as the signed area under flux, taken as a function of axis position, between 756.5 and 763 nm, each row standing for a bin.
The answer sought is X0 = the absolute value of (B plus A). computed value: 675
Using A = 390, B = 285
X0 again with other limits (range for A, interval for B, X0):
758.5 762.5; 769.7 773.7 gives 454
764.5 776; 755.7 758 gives 779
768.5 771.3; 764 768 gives 377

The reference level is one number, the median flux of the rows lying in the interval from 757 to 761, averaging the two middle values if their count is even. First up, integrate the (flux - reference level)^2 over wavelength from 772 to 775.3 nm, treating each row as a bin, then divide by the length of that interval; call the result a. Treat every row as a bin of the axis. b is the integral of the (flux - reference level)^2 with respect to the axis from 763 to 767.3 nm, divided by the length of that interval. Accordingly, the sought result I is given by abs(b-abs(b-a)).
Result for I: 5.6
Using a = 18.1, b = 12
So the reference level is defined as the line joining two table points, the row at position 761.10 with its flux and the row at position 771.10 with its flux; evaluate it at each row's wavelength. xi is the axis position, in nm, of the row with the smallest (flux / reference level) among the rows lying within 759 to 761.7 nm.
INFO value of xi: 761.10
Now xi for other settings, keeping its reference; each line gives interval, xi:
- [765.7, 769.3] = 767.90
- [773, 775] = 773.10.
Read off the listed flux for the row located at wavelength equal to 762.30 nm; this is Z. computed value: 57.89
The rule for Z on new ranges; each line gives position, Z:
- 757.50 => 63.95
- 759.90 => 58.73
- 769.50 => 57.13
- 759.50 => 58.98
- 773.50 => 57.4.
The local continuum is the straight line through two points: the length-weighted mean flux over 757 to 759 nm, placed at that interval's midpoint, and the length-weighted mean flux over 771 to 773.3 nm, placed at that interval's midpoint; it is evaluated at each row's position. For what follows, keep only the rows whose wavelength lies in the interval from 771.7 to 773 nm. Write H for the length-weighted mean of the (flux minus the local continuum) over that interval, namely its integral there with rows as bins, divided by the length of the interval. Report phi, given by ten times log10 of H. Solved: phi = -3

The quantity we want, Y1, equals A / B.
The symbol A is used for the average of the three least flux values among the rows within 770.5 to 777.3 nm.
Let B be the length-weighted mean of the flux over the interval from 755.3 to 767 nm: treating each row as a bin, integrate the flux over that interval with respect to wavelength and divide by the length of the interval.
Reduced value 0.88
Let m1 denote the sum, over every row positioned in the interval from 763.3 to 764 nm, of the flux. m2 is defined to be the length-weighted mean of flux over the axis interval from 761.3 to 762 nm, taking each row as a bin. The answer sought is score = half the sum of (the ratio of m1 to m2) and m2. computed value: 31.8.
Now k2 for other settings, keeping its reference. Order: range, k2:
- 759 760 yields 0.4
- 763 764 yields 3.4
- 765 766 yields 5.5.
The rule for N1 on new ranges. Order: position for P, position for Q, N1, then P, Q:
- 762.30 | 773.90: 7.63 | 57.89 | 58.04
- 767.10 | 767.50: 7.00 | 57.51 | 53.05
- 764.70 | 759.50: 7.80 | 57.25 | 58.98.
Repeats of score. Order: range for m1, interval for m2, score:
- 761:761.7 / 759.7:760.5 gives 30.1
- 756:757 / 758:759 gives 30.0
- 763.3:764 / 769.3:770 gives 29.5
